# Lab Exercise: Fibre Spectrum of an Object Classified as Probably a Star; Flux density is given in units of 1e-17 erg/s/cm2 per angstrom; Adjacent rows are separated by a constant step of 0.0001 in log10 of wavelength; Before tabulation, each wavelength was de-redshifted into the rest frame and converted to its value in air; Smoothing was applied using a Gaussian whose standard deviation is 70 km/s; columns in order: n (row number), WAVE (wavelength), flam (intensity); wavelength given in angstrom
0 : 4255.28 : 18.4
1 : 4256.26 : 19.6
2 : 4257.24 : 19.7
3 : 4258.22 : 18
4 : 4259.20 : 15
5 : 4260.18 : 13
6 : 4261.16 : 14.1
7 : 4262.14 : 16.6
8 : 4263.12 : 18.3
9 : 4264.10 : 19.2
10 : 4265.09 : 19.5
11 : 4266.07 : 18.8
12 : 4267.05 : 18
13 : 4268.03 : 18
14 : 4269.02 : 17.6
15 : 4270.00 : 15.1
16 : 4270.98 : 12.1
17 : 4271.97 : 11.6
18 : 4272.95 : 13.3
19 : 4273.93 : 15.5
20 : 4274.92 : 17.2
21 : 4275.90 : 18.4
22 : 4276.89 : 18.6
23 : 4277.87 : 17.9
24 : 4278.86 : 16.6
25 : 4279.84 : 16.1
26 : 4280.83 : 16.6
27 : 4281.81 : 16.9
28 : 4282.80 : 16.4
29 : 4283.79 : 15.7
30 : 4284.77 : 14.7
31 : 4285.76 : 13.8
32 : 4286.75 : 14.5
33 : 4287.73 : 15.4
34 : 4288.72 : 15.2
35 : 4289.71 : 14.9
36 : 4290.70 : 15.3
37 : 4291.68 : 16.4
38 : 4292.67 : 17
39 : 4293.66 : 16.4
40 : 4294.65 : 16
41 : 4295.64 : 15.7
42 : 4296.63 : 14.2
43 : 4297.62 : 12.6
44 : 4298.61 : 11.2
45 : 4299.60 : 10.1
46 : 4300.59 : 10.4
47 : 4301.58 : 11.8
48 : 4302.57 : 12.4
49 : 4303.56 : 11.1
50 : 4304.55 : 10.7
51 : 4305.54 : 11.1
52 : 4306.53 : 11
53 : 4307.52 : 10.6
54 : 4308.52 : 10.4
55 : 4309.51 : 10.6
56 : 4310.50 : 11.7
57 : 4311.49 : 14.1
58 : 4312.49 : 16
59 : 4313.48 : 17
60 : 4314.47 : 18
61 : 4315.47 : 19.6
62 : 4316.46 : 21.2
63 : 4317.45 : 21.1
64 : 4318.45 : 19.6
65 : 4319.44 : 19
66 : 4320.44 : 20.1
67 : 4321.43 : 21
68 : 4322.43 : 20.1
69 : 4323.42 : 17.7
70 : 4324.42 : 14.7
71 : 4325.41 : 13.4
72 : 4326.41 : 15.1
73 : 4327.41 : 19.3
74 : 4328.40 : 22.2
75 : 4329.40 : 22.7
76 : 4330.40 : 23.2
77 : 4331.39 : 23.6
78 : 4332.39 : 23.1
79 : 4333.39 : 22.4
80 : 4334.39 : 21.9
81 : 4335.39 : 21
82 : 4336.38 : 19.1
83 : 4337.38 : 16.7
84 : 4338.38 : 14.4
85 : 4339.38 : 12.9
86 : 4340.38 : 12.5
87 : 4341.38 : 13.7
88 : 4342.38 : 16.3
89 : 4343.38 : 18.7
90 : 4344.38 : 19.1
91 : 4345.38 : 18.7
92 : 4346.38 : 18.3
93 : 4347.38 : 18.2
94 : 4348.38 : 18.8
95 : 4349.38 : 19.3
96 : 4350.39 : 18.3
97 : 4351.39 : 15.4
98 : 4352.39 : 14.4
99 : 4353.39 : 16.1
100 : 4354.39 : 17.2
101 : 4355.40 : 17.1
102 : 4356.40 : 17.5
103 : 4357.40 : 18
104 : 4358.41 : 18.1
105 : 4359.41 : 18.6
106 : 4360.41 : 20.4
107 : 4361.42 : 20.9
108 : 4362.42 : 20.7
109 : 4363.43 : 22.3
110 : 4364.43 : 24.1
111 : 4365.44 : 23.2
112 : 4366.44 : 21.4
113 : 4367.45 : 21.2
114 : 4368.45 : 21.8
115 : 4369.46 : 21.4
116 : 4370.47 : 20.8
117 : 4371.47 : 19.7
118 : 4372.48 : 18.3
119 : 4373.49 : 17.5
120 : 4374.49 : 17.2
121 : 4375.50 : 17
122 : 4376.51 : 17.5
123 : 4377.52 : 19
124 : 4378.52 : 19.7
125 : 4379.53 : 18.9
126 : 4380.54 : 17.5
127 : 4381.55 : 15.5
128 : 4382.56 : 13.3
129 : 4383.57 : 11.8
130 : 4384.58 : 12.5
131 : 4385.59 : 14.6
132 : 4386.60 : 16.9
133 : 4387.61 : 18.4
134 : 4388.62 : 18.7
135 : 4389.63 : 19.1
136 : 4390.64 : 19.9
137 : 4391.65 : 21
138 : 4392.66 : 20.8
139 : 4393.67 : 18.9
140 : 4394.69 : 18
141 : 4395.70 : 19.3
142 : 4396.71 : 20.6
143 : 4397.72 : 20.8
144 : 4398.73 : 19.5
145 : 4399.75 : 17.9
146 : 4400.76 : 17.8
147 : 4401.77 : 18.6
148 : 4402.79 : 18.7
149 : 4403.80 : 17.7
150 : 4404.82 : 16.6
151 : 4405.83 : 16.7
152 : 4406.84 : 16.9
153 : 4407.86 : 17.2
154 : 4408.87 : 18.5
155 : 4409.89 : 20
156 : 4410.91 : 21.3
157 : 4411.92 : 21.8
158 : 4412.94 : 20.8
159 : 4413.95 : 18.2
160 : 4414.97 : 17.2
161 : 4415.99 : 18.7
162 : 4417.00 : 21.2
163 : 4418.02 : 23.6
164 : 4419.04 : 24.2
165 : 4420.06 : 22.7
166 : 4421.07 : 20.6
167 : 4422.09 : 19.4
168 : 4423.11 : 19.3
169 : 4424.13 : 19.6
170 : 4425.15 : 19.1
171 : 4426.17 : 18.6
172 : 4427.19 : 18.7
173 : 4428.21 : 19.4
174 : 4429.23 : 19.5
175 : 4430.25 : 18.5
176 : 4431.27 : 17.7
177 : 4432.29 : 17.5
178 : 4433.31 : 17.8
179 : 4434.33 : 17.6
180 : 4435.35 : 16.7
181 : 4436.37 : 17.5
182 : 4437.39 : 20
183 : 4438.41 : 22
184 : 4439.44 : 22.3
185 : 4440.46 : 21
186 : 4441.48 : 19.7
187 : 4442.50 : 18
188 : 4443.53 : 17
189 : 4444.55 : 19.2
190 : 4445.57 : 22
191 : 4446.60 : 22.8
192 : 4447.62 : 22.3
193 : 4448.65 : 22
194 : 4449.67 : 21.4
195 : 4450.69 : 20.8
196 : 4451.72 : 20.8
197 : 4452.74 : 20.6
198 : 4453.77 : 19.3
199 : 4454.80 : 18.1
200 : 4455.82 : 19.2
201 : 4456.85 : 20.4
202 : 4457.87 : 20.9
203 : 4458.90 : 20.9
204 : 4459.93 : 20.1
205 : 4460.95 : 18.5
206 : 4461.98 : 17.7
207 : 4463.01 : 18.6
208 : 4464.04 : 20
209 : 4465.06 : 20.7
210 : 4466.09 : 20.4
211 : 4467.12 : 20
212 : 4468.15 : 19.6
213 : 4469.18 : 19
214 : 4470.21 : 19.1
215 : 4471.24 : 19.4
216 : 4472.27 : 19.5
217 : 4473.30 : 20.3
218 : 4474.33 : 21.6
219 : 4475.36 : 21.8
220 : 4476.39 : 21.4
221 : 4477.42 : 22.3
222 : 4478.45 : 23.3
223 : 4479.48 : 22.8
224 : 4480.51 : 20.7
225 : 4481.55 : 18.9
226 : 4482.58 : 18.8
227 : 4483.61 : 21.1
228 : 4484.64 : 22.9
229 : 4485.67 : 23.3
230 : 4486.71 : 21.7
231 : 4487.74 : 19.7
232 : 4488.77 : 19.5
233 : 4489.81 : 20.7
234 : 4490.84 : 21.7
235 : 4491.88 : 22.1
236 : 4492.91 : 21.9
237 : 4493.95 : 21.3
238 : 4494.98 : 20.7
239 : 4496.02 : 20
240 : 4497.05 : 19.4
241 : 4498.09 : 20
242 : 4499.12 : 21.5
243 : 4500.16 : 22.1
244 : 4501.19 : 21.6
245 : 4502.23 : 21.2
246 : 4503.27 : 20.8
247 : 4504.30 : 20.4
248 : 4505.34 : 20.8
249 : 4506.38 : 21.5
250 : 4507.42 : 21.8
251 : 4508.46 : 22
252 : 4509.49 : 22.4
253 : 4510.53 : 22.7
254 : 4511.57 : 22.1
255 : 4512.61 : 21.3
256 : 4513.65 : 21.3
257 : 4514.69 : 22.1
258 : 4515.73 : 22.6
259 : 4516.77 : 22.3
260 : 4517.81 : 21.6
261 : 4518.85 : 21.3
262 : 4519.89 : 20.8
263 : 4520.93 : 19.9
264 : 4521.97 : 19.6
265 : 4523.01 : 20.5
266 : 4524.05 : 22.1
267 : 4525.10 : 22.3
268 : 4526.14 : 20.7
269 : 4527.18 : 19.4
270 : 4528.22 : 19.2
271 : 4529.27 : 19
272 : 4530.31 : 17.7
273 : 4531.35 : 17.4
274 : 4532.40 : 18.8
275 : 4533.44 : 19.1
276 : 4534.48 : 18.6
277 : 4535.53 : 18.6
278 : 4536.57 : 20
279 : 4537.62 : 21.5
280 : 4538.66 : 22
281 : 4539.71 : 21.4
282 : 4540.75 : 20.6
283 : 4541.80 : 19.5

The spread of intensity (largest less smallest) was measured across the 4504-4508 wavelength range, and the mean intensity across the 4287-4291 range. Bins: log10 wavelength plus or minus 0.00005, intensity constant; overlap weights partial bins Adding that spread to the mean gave 16.6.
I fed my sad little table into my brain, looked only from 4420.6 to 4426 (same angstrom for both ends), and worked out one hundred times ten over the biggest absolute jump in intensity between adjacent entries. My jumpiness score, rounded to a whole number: 833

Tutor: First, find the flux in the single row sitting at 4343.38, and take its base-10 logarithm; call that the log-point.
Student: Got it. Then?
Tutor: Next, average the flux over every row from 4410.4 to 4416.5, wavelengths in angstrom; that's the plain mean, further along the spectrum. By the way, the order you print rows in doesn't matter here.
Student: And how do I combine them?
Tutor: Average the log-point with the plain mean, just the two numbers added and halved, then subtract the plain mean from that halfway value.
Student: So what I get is -9.2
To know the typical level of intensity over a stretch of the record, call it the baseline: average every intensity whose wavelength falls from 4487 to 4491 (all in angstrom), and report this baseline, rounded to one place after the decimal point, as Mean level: 20.4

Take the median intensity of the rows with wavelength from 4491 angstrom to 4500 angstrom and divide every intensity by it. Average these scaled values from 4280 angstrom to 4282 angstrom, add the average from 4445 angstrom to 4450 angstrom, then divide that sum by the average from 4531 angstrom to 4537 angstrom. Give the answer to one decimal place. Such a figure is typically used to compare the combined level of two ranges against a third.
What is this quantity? 2.1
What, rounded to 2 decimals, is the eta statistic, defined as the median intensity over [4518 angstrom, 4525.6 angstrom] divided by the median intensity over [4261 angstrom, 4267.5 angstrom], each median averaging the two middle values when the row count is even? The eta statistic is 1.14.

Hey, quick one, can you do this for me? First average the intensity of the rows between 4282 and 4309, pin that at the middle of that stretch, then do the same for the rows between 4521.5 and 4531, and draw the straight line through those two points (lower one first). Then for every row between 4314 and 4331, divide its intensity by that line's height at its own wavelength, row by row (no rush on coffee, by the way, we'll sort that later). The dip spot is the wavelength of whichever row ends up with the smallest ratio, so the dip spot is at 4325.41 angstrom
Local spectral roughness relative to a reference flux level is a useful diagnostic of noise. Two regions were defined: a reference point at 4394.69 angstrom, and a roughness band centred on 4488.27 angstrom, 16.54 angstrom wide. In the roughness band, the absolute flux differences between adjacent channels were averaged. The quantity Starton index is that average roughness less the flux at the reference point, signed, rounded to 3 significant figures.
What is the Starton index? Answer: -17.0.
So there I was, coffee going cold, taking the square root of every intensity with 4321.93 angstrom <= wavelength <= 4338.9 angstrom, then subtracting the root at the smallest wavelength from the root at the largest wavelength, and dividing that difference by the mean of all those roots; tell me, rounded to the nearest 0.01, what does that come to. -0.16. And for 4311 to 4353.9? 0.06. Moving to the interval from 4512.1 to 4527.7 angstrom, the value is -0.05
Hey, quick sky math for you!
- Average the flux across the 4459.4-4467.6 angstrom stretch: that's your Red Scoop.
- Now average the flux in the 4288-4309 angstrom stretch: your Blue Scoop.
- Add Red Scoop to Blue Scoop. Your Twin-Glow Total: 33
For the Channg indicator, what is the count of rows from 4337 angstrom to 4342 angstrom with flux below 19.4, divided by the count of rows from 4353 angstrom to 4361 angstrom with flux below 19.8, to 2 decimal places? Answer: 0.71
